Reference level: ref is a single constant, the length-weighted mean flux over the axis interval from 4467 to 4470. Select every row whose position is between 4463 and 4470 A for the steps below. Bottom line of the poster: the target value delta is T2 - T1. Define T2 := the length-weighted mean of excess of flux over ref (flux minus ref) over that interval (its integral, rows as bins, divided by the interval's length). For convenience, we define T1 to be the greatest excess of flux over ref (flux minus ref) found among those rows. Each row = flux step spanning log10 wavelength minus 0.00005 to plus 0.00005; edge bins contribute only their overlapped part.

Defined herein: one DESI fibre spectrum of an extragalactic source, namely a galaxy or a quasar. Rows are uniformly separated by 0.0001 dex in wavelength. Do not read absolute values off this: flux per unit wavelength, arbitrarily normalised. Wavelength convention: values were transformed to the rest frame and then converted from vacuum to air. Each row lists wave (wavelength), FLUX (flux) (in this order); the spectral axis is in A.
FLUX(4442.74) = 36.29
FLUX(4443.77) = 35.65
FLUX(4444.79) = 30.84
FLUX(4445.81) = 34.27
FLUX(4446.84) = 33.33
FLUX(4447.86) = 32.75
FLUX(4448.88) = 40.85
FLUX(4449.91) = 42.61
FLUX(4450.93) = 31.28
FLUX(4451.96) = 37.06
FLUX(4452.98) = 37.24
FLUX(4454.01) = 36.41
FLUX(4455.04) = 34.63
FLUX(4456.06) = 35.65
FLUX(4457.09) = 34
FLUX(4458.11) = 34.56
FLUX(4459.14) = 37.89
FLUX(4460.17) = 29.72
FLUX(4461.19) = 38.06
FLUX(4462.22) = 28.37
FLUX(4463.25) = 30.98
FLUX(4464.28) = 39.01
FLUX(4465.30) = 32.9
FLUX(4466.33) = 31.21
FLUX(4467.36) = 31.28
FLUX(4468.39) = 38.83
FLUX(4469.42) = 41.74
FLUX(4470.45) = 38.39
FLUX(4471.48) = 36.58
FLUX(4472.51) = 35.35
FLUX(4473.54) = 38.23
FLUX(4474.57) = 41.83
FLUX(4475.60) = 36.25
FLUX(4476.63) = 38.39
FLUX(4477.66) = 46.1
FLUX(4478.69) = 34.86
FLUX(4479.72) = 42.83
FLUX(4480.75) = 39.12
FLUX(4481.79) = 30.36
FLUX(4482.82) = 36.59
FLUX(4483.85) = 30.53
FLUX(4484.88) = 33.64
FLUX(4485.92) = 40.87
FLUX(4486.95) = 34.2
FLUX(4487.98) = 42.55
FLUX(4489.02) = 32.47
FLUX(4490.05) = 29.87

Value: -6.4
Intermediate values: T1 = 4.2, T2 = -2.3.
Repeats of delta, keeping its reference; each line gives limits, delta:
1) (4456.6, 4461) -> -3.6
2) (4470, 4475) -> -3.8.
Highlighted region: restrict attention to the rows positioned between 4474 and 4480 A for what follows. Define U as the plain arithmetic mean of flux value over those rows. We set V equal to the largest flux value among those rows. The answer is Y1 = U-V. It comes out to -6.1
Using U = 40.0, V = 46.1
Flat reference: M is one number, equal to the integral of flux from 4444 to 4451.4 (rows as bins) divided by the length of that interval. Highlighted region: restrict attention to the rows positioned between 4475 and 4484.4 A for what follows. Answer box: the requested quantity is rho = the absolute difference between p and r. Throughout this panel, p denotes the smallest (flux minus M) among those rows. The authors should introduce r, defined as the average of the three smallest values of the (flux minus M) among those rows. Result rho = 1.6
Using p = -4.9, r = -3.3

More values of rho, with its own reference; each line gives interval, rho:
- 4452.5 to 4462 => 3.0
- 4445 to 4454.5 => 1.2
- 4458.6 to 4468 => 1.3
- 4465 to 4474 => 0.6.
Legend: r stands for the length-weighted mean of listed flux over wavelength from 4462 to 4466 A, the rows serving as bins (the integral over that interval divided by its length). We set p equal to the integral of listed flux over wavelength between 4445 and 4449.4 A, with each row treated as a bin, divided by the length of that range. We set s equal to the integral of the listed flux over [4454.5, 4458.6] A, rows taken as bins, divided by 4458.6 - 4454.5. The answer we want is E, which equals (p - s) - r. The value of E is -32.8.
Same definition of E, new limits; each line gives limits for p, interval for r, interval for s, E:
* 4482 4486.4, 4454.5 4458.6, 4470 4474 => -36.8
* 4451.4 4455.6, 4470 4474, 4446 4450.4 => -37.9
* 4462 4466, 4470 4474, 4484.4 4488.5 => -41.8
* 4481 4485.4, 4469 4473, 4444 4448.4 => -37.9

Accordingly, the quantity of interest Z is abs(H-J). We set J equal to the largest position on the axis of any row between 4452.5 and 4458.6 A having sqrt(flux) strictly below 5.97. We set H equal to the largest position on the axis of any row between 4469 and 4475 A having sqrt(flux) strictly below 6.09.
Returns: 14.4 A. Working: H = 4472.51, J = 4458.11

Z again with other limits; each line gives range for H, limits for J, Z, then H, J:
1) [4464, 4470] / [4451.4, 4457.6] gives 10.3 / 4467.36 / 4457.09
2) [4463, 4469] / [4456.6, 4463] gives 5.1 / 4467.36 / 4462.22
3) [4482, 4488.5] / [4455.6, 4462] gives 26.8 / 4486.95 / 4460.17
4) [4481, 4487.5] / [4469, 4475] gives 14.4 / 4486.95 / 4472.51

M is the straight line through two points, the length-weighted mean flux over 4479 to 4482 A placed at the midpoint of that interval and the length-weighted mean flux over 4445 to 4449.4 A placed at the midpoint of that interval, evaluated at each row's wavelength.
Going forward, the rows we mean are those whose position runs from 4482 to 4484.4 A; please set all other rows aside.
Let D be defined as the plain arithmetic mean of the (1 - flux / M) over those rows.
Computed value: 0.121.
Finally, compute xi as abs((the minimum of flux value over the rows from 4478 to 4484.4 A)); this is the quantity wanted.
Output 30.4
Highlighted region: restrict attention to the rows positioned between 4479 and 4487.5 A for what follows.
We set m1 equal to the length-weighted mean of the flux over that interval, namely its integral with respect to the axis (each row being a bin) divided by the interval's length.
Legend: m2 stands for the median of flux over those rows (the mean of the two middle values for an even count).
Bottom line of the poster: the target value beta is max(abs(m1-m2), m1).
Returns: 36.0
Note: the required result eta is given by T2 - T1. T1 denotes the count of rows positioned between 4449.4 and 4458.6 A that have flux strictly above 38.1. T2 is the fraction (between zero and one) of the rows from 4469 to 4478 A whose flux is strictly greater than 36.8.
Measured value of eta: -0.3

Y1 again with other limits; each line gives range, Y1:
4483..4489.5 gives -6.8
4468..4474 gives -3.6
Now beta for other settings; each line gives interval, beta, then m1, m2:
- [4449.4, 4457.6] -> 36.1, 36.1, 36.0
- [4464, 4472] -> 36.2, 36.2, 37.5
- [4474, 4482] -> 39.0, 39.0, 38.8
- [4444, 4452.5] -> 35.4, 35.4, 33.8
